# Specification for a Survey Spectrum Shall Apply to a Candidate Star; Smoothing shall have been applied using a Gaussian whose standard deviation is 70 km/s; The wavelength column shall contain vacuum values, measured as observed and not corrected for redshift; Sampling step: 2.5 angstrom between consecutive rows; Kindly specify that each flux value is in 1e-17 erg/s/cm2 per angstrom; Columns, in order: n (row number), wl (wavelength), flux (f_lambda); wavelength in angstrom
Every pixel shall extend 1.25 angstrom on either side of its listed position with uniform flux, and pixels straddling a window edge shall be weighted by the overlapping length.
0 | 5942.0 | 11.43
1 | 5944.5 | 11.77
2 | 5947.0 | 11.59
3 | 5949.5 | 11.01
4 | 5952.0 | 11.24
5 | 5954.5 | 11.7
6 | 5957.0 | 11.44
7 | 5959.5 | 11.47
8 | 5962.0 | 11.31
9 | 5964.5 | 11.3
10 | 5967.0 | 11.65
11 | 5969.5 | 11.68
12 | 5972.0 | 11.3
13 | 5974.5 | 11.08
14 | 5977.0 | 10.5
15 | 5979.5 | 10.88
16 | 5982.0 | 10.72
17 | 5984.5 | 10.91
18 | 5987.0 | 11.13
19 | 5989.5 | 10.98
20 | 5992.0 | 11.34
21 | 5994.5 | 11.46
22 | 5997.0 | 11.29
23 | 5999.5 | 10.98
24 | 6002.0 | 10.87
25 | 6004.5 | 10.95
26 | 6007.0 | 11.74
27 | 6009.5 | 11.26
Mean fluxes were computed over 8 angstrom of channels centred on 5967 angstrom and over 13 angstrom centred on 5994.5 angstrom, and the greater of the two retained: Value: 11.5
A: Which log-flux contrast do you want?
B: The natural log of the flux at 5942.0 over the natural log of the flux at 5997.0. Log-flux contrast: 1.01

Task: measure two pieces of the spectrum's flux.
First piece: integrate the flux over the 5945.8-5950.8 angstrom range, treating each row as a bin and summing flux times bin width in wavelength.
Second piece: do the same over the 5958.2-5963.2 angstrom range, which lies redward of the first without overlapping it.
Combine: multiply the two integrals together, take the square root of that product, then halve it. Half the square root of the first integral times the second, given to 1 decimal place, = 28.4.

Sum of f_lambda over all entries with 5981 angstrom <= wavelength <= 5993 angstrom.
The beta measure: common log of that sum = 1.74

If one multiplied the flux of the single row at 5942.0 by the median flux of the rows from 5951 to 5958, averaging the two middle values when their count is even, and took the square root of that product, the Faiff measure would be 11.4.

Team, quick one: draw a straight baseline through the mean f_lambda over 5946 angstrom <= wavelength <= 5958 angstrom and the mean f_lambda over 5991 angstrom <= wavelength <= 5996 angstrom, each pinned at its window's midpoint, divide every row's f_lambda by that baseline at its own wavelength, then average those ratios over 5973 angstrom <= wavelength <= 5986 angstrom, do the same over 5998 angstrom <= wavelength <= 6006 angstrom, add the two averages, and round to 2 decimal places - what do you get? 1.91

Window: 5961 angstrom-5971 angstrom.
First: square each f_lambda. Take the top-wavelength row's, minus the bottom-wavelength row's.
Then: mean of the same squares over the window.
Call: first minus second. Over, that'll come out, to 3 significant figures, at -123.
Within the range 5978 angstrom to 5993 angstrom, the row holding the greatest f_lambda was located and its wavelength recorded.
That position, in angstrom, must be 5992.0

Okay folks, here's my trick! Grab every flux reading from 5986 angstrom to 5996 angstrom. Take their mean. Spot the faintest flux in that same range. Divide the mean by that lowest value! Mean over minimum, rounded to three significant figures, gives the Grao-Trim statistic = 1.02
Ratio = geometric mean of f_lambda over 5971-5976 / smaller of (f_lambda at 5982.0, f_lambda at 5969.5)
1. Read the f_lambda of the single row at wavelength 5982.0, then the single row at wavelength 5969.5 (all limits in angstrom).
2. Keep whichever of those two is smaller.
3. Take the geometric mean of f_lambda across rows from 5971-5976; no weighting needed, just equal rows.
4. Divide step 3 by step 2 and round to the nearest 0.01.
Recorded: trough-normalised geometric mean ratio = 1.04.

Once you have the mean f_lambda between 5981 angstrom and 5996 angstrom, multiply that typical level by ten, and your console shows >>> 111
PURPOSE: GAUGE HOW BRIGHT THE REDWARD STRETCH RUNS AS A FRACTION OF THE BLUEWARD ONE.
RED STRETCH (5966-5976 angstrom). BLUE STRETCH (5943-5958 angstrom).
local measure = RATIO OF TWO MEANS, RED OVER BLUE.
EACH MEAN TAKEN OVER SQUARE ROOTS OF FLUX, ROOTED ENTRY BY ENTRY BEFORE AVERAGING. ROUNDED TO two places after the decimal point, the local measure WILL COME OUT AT 1.00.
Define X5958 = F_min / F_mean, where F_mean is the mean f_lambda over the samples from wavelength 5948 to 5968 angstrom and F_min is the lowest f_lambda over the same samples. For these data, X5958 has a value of 0.967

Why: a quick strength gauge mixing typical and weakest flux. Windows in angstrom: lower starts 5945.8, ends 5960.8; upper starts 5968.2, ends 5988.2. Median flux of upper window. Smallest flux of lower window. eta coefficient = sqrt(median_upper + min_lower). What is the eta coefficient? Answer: 4.69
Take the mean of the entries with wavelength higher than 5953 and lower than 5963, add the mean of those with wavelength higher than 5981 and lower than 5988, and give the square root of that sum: 4.733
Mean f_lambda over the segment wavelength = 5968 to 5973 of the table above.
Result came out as 11.5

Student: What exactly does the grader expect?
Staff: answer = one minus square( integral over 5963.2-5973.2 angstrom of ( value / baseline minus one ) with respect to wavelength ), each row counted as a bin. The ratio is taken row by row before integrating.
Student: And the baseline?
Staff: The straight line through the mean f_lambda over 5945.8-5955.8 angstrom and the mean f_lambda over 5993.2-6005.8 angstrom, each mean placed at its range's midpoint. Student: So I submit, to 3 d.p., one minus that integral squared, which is 0.970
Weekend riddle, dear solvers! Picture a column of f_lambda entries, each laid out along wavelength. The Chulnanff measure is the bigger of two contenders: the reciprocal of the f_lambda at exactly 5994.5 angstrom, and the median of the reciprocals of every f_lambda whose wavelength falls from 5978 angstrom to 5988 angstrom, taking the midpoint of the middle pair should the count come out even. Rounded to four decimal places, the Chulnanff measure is 0.0918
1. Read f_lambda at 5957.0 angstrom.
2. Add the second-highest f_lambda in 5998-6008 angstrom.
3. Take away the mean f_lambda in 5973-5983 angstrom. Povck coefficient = 11.6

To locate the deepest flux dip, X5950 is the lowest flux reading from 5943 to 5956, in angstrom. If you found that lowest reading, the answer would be 11.01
